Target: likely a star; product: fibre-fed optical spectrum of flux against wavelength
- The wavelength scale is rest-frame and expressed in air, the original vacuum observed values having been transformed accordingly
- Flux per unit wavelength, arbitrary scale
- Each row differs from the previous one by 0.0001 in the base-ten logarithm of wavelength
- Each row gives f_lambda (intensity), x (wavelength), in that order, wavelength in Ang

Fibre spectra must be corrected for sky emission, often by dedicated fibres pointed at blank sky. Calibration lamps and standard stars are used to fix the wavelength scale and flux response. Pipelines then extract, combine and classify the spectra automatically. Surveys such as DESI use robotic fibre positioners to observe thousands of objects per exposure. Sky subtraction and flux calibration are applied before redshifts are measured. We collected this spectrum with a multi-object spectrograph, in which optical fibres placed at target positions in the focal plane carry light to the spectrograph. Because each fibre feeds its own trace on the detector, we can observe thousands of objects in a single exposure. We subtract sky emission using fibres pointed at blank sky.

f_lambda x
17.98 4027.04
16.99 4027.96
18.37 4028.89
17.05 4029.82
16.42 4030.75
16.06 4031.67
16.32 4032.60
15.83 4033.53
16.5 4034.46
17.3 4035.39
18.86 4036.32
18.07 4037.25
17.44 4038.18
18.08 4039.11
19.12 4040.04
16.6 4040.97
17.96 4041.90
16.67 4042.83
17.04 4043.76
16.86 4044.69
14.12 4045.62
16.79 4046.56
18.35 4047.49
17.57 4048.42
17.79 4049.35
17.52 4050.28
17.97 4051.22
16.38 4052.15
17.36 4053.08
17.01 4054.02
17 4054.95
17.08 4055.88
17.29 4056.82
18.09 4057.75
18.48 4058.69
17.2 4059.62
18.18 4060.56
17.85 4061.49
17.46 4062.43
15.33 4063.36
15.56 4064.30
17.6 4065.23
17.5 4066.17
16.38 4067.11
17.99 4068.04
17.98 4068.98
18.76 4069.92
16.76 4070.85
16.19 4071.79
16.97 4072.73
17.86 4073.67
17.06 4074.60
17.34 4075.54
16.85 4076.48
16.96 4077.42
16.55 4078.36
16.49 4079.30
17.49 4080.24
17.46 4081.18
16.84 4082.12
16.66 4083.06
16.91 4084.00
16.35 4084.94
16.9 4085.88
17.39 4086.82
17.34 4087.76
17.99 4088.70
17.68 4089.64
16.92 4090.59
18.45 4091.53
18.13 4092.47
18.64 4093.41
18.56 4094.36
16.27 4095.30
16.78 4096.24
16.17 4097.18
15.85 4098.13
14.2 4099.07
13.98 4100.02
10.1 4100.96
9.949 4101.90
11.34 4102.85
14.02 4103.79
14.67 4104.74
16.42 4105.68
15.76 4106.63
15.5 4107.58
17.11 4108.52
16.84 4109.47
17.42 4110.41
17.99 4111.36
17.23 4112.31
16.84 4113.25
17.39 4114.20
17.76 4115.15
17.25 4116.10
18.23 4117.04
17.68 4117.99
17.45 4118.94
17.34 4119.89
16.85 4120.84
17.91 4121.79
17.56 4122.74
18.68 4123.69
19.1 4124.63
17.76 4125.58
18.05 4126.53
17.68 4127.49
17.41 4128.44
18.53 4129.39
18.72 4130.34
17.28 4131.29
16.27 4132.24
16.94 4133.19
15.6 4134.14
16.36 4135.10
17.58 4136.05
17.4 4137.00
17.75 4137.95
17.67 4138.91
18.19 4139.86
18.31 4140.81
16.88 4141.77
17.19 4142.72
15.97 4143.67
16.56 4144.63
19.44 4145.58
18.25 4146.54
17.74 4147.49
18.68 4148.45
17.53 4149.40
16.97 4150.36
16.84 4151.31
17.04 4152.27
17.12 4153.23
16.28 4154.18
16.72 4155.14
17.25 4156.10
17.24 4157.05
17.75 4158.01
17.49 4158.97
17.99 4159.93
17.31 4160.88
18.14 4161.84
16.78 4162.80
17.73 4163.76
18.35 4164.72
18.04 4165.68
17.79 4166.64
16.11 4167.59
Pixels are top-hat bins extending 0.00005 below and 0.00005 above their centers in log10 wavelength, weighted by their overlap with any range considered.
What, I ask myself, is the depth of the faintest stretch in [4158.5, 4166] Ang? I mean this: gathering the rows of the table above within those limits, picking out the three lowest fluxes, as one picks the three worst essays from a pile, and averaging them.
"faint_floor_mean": 17.2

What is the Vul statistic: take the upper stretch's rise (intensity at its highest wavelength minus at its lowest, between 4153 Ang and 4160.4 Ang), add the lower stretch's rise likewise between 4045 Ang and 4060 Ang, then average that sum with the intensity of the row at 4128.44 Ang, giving 10.7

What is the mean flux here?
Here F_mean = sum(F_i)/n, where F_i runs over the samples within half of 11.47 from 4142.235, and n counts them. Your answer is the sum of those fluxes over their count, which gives 17.6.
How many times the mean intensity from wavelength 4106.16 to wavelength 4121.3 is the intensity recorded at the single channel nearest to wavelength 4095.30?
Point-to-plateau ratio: 0.95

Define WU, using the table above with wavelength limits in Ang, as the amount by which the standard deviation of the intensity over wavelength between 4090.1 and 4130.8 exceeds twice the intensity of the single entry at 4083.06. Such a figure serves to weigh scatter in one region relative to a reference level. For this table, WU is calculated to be -31.2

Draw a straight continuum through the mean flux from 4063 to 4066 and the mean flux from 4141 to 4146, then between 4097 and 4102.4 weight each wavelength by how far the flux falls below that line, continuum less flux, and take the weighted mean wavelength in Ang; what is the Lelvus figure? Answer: 4100.7 Ang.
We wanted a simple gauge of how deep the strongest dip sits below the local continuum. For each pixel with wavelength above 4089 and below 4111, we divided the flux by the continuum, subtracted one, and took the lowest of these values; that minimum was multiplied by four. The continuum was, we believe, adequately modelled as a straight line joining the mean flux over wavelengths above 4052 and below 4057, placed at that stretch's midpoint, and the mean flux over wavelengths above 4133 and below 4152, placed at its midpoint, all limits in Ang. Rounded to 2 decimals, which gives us -1.69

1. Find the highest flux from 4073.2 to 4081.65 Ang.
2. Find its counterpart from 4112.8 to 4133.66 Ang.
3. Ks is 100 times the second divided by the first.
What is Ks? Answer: 107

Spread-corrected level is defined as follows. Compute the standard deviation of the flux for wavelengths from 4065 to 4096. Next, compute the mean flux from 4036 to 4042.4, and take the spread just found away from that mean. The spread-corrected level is 17.3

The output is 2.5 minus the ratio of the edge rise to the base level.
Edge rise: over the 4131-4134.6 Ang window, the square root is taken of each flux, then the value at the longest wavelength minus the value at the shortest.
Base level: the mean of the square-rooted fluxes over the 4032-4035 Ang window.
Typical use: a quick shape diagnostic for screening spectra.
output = 2.55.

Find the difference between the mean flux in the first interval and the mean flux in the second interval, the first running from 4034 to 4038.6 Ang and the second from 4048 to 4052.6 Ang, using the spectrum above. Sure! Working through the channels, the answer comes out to 0.2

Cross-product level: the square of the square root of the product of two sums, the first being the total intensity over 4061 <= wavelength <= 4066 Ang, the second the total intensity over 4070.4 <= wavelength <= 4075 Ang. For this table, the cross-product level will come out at 7110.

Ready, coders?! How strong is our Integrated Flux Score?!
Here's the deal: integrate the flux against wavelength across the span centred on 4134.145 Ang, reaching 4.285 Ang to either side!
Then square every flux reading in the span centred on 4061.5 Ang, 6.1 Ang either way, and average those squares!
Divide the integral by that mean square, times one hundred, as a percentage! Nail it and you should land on 49.2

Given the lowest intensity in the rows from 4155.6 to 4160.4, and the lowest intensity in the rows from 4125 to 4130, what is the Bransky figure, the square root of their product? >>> 17.3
